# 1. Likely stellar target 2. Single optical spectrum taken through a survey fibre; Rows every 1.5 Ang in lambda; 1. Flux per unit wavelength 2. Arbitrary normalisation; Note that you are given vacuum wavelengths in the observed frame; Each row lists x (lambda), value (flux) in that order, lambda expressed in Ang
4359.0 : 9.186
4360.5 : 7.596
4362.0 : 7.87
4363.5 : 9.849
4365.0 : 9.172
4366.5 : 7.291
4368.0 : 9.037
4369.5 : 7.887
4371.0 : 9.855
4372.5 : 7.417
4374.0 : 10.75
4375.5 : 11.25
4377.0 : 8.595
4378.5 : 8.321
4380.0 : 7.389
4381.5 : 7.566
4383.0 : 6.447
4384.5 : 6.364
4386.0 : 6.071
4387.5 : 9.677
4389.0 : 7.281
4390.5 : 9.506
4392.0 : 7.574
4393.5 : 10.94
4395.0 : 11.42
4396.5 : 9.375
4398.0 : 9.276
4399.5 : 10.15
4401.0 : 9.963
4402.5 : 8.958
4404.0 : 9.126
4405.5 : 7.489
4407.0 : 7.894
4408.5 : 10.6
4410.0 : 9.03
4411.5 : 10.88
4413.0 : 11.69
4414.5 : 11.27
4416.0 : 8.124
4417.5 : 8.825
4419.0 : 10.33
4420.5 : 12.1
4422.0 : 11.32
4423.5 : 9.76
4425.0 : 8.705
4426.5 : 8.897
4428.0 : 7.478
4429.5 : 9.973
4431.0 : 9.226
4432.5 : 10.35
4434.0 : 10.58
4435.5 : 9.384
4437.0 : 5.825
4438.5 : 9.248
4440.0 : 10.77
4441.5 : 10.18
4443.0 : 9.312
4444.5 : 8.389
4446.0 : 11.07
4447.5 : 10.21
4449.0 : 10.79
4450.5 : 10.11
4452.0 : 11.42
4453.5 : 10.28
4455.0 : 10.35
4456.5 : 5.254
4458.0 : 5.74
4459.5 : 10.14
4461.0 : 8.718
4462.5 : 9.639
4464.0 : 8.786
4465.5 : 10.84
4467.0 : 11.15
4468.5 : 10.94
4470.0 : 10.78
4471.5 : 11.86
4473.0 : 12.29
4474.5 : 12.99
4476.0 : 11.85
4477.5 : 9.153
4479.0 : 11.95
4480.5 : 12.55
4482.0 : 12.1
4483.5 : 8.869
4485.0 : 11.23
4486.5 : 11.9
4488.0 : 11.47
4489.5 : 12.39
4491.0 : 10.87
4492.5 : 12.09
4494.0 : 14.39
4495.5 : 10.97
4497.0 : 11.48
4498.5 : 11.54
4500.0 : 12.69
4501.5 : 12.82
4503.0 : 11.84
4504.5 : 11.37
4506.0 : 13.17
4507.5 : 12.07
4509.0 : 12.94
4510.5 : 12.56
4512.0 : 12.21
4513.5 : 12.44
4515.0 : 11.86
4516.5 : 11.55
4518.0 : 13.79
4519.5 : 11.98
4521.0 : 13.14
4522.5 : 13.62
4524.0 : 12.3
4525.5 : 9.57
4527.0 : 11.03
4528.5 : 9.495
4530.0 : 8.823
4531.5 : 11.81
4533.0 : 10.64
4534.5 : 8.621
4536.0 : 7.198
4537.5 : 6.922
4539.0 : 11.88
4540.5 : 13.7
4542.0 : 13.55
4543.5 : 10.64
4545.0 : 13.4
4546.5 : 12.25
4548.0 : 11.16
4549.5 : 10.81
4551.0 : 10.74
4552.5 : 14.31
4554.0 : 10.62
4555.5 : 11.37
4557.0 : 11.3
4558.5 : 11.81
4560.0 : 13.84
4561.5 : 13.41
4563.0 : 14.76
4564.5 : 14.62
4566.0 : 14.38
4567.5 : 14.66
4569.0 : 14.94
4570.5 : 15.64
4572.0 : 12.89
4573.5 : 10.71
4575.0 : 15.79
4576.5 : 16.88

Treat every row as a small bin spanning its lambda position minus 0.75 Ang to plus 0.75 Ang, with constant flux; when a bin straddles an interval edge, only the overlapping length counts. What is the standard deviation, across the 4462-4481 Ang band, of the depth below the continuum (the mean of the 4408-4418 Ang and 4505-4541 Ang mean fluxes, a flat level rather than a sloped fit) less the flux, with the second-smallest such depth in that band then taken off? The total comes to 3.1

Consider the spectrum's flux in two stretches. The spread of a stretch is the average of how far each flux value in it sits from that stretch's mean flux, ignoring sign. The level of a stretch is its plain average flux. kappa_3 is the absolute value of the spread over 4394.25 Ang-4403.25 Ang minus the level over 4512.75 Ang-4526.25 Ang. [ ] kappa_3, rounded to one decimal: 11.6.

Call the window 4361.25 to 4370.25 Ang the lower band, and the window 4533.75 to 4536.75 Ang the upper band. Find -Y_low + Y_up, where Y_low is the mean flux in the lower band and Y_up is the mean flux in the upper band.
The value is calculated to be -1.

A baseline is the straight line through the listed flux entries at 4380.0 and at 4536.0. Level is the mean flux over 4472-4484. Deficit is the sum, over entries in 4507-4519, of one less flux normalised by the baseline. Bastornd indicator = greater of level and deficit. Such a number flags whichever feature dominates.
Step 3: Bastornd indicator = 11.5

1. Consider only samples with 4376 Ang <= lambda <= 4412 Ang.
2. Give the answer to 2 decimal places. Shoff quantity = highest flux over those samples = 11.42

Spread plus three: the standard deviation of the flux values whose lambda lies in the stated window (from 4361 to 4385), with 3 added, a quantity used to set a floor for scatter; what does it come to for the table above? 4.4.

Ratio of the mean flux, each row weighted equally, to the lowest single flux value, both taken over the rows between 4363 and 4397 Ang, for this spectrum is 1.4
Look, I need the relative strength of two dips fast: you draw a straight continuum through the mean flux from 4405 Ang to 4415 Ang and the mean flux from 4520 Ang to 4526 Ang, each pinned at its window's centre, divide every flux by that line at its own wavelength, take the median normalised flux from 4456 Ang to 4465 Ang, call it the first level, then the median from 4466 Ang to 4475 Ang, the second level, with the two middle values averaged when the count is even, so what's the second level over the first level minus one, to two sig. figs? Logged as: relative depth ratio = 0.30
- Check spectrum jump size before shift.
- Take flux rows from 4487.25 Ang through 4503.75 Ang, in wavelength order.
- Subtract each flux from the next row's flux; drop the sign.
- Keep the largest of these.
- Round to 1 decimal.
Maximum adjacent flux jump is 3.4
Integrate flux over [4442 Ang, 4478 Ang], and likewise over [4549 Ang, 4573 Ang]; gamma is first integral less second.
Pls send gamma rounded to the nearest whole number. 48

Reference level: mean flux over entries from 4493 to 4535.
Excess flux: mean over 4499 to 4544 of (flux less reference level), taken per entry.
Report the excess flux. -0.3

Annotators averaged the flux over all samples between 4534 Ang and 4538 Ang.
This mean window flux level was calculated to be 7.6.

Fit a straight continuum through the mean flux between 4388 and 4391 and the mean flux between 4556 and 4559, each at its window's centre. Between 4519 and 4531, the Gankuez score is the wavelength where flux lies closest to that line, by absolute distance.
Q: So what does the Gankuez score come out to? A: 4527.0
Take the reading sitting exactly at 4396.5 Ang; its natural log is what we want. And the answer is 2.24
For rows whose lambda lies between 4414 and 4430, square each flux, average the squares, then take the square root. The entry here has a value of 9.8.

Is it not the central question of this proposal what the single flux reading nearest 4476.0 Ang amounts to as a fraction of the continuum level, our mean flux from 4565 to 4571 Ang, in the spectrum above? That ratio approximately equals 0.80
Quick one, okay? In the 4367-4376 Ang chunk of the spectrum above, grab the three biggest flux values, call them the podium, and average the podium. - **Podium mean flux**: 10.6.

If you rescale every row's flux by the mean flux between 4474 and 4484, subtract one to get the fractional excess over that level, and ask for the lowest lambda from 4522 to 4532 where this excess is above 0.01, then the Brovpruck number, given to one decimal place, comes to 4522.5 Ang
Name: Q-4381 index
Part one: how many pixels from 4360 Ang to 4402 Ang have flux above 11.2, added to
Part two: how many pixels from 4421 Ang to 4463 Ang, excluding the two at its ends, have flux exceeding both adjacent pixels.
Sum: 11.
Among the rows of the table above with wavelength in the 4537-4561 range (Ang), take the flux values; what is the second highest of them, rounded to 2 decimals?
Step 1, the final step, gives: 13.84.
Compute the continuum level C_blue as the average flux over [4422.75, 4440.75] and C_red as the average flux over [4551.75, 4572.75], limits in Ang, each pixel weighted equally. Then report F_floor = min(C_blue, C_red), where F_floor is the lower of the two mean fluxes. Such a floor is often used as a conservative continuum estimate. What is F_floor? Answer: 9.2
